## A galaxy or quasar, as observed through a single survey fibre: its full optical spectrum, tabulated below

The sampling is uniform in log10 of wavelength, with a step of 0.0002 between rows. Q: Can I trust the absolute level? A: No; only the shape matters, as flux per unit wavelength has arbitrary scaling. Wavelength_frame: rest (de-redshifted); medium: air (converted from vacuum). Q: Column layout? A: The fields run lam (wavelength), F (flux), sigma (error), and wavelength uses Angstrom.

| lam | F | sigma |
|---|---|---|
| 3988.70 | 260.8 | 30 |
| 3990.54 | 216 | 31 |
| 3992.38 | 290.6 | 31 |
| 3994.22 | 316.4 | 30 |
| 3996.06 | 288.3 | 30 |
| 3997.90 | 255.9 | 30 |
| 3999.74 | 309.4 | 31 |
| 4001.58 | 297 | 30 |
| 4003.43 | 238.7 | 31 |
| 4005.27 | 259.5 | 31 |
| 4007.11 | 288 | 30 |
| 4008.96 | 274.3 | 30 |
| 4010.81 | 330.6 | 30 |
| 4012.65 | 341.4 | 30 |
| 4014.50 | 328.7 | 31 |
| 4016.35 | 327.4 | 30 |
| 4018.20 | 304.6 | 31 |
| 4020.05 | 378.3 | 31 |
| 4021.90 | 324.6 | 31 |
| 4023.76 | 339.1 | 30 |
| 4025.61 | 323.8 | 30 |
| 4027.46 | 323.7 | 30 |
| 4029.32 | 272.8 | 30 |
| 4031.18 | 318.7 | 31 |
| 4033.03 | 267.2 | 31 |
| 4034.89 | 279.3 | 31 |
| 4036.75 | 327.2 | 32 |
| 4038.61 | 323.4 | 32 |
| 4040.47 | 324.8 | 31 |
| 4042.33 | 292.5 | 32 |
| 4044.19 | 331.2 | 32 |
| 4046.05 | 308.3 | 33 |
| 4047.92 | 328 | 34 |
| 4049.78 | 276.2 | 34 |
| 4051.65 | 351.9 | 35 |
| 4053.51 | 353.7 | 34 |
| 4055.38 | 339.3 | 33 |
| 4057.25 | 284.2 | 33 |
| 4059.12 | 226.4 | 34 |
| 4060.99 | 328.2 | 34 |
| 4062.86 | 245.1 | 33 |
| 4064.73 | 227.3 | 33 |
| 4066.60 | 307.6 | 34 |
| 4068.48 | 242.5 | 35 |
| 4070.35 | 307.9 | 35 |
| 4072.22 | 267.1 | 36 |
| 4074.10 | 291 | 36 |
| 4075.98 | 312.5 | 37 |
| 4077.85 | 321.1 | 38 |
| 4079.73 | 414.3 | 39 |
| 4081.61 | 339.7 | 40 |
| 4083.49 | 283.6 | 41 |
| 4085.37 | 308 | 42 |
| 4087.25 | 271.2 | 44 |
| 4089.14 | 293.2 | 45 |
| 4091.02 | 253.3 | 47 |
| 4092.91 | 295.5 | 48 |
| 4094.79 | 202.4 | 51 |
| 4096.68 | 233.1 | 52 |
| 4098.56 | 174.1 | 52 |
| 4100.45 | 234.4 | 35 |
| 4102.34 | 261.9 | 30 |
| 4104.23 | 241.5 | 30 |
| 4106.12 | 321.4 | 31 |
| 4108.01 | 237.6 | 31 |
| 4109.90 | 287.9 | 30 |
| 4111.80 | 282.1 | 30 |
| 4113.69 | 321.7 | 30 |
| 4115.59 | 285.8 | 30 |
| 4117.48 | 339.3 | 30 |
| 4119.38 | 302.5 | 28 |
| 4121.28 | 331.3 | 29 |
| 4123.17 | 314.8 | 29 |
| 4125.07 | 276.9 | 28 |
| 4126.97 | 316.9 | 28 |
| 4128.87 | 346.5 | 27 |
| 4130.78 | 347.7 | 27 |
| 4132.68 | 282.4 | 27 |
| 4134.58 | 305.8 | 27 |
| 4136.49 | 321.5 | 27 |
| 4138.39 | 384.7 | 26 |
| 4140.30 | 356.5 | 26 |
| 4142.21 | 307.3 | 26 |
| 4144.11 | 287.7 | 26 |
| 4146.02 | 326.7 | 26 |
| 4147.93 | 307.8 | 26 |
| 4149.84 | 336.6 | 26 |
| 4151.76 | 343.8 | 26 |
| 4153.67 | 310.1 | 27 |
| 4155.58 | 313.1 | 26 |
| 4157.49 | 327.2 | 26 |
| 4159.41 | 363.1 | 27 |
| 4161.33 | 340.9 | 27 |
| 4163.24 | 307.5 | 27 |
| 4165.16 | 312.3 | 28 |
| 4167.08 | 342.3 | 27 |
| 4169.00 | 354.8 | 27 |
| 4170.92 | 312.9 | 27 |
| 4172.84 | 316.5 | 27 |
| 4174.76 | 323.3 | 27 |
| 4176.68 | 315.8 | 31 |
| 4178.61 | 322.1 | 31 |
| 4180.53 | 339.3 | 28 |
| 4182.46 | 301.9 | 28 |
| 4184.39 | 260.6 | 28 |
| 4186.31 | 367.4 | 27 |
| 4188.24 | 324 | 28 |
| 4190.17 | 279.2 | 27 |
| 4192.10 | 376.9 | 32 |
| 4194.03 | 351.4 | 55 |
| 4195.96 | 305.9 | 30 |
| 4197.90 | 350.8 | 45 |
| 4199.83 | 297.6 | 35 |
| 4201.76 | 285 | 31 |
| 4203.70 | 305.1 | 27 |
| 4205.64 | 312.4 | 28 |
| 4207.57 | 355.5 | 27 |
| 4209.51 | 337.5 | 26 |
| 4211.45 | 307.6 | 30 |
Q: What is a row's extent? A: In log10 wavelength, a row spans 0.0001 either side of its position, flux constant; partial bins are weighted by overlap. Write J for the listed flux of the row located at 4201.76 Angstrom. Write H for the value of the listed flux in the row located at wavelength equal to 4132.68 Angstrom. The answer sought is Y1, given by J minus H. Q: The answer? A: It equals 3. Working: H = 282.4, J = 285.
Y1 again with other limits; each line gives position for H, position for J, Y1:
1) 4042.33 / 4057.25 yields -8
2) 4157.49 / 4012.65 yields 14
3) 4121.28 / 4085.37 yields -23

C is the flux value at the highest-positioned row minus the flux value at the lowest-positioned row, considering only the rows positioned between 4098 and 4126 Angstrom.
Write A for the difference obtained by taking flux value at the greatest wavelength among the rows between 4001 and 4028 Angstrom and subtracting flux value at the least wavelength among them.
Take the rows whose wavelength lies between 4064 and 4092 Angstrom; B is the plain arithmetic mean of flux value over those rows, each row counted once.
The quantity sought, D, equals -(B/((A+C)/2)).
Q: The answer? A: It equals -5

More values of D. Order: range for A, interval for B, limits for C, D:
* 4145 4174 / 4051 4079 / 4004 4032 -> -12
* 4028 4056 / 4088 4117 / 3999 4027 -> -6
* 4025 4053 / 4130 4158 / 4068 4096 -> 54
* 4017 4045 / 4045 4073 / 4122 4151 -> -12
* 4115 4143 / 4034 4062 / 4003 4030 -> -11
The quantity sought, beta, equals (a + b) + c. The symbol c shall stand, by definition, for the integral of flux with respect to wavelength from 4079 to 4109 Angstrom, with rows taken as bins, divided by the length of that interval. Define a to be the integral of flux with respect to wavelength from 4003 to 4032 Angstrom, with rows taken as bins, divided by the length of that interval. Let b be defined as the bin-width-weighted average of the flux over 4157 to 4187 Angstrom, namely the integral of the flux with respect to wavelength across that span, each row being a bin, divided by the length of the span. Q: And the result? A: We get 909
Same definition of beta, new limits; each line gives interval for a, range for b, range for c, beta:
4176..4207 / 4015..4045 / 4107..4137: 941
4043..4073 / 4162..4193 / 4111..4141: 938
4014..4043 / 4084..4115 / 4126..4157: 905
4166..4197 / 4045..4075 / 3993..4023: 922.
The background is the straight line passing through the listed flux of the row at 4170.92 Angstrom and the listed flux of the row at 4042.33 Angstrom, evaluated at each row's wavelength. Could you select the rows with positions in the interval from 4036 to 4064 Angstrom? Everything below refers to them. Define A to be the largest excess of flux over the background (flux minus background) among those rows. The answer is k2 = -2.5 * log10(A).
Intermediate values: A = 59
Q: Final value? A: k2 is -4.43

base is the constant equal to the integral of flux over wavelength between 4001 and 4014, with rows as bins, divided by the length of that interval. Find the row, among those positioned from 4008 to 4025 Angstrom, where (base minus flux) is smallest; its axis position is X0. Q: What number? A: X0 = 4020.05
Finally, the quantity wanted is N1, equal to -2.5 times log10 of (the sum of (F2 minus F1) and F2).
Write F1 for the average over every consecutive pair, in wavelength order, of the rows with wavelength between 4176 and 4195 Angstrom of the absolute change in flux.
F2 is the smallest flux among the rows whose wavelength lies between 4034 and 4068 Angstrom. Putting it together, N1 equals -6.52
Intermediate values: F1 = 47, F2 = 226.4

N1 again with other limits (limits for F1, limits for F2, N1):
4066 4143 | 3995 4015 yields -6.60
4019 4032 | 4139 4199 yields -6.73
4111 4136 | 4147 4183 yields -6.89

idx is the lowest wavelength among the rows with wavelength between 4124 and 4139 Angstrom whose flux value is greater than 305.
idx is 4126.97 Angstrom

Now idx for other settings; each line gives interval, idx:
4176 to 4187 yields 4176.68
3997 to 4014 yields 3999.74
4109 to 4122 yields 4113.69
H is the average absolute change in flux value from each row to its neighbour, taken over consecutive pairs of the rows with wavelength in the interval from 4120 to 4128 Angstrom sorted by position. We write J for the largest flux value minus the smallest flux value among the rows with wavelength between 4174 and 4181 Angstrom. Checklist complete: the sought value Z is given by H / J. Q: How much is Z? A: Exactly 1.3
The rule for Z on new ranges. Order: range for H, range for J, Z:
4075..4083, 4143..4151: 1.2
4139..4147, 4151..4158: 1.1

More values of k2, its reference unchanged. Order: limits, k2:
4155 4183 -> -4.29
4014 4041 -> -4.88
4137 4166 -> -4.72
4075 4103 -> -5.16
